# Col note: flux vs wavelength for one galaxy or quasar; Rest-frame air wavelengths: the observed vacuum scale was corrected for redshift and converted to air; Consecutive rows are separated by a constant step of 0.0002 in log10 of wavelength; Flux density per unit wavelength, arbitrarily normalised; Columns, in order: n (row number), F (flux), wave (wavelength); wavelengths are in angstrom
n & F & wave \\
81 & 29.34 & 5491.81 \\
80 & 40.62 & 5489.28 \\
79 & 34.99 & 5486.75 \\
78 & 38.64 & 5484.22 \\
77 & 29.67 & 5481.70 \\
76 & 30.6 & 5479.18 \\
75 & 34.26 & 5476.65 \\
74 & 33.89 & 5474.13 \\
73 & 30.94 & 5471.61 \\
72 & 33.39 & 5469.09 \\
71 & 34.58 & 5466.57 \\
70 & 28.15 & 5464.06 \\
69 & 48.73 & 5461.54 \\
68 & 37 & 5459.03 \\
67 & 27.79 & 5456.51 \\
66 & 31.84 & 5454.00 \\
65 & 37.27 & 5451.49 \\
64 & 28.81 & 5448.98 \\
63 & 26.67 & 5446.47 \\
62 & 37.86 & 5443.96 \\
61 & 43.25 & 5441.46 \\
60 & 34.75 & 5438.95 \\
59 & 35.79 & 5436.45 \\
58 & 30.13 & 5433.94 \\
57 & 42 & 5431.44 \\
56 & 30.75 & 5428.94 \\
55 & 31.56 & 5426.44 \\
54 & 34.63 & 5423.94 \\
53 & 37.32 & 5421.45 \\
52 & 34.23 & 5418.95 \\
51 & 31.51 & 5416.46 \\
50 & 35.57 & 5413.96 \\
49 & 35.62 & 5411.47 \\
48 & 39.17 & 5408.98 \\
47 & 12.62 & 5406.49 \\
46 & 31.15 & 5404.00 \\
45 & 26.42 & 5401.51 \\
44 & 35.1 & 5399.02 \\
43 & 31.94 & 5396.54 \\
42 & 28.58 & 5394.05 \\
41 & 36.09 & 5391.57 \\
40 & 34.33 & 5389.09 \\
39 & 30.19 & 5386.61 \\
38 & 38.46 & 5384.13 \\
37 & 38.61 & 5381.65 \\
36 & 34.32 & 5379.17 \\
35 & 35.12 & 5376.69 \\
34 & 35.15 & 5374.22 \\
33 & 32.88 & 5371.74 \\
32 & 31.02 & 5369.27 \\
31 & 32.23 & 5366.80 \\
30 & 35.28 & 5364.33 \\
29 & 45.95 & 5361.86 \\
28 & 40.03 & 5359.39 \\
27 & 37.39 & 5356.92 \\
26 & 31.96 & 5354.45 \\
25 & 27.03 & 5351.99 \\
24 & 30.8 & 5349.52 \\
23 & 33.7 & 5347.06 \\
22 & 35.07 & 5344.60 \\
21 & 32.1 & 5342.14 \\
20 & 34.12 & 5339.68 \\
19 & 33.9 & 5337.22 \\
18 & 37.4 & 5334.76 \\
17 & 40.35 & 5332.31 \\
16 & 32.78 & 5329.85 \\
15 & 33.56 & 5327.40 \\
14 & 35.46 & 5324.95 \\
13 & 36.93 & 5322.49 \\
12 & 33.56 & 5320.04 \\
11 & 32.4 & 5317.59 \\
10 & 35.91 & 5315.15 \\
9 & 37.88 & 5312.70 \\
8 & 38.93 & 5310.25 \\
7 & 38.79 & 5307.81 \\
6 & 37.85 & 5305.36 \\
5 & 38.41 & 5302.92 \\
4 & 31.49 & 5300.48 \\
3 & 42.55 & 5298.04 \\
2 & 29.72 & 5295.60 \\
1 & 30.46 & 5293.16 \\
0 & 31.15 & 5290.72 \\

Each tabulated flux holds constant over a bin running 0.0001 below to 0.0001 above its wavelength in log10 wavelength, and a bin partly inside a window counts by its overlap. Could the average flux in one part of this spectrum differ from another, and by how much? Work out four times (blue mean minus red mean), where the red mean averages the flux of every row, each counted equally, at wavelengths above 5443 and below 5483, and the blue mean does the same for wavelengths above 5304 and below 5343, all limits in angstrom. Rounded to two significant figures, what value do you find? 10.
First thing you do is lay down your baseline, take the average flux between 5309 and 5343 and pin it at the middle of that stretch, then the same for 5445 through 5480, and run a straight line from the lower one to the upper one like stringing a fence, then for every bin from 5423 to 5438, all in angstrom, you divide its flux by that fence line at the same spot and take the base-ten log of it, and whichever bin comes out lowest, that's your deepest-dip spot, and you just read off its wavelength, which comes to 5433.94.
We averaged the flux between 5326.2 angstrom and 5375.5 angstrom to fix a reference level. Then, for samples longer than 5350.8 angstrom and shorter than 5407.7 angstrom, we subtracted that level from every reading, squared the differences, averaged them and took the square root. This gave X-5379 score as 6.3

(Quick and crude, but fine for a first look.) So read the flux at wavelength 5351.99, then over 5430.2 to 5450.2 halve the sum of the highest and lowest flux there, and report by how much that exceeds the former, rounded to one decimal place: 7.9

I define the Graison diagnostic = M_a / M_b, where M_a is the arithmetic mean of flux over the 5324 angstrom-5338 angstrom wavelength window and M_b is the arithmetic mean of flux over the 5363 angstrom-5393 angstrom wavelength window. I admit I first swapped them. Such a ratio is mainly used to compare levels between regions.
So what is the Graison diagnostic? 1.03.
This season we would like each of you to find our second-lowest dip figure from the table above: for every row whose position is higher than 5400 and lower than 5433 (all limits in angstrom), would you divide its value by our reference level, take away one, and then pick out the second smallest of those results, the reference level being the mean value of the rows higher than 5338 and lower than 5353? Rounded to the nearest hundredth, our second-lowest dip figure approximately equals -0.18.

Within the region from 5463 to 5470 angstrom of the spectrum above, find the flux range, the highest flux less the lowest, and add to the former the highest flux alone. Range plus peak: 41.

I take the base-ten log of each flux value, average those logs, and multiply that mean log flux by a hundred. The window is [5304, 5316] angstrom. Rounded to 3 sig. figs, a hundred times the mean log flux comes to 158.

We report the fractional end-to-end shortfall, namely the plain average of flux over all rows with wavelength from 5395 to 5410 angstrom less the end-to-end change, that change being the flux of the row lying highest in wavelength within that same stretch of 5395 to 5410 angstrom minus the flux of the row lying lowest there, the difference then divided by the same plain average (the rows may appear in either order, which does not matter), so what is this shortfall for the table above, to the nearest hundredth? 0.75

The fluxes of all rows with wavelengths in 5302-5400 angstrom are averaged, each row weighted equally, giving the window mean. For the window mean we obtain 35.0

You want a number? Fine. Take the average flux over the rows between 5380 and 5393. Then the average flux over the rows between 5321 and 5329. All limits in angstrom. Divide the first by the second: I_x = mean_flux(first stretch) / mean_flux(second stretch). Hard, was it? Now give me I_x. 1.01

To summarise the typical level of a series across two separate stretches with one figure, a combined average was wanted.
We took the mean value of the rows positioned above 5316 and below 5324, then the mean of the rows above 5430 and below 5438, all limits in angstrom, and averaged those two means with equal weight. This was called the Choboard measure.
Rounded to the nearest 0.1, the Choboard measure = 35.1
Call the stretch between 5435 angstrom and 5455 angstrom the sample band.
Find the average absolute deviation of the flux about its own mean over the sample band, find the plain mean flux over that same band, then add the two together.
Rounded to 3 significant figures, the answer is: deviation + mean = 38.6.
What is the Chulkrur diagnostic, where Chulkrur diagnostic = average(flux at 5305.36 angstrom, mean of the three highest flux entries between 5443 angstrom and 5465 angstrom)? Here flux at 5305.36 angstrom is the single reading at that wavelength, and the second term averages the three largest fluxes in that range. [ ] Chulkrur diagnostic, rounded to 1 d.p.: 39.6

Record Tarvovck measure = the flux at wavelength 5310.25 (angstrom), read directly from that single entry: 38.93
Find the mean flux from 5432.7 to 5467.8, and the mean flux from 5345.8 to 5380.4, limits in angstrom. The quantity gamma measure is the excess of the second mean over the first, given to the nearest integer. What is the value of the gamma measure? 0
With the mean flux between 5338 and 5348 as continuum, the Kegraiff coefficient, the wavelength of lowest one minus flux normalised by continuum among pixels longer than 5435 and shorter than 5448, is 5441.46 angstrom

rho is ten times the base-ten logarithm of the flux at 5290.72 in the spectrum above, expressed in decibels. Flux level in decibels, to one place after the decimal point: 14.9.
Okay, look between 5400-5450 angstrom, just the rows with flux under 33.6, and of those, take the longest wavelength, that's 5448.98 angstrom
